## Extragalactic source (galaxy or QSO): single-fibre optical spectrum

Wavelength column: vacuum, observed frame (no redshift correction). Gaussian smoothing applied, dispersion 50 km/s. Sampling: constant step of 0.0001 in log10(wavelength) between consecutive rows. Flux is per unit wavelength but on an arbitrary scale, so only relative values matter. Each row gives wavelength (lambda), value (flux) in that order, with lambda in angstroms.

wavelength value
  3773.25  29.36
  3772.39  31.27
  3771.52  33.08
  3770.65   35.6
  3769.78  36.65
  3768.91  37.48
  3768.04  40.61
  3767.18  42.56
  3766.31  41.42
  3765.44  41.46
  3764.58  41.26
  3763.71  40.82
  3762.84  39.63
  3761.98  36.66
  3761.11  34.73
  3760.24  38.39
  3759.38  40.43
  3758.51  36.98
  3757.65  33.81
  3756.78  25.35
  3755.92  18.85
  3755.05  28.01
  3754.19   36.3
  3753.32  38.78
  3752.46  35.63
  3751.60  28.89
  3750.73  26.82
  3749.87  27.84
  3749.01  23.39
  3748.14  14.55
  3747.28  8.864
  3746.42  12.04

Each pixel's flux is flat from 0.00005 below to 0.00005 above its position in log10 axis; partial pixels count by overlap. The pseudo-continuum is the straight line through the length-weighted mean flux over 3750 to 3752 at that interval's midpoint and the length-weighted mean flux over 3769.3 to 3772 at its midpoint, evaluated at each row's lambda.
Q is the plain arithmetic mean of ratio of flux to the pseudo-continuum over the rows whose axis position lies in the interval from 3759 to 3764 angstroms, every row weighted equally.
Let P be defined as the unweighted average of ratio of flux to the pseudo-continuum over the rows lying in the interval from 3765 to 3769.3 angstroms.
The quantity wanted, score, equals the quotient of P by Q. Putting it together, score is 0.99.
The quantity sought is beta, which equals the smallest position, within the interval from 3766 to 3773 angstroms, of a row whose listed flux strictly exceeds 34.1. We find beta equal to 3766.31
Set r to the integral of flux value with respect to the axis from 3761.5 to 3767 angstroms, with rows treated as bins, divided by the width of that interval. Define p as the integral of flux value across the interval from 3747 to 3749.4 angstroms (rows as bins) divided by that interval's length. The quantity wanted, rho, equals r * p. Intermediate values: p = 16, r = 40.3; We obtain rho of 639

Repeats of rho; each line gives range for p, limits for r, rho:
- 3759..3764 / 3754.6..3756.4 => 909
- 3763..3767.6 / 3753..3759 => 1284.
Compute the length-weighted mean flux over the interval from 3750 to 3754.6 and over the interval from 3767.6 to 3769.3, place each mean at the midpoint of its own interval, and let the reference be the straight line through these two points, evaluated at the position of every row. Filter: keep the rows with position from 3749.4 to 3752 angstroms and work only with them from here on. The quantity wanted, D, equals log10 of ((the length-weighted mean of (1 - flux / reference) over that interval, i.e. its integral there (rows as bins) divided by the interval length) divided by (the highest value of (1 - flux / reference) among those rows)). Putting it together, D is -0.08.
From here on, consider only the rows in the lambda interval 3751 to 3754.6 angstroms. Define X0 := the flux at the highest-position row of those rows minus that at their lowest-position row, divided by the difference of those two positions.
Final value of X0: 2.9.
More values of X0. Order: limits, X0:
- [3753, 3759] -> -0.3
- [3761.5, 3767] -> 1.1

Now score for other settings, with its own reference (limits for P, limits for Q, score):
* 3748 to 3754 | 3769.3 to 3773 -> 1.03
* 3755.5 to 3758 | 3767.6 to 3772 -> 0.82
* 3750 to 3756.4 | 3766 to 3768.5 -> 0.86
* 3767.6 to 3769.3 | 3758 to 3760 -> 0.91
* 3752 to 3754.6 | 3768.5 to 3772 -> 1.26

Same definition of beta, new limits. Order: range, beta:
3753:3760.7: 3753.32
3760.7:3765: 3761.11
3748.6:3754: 3752.46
